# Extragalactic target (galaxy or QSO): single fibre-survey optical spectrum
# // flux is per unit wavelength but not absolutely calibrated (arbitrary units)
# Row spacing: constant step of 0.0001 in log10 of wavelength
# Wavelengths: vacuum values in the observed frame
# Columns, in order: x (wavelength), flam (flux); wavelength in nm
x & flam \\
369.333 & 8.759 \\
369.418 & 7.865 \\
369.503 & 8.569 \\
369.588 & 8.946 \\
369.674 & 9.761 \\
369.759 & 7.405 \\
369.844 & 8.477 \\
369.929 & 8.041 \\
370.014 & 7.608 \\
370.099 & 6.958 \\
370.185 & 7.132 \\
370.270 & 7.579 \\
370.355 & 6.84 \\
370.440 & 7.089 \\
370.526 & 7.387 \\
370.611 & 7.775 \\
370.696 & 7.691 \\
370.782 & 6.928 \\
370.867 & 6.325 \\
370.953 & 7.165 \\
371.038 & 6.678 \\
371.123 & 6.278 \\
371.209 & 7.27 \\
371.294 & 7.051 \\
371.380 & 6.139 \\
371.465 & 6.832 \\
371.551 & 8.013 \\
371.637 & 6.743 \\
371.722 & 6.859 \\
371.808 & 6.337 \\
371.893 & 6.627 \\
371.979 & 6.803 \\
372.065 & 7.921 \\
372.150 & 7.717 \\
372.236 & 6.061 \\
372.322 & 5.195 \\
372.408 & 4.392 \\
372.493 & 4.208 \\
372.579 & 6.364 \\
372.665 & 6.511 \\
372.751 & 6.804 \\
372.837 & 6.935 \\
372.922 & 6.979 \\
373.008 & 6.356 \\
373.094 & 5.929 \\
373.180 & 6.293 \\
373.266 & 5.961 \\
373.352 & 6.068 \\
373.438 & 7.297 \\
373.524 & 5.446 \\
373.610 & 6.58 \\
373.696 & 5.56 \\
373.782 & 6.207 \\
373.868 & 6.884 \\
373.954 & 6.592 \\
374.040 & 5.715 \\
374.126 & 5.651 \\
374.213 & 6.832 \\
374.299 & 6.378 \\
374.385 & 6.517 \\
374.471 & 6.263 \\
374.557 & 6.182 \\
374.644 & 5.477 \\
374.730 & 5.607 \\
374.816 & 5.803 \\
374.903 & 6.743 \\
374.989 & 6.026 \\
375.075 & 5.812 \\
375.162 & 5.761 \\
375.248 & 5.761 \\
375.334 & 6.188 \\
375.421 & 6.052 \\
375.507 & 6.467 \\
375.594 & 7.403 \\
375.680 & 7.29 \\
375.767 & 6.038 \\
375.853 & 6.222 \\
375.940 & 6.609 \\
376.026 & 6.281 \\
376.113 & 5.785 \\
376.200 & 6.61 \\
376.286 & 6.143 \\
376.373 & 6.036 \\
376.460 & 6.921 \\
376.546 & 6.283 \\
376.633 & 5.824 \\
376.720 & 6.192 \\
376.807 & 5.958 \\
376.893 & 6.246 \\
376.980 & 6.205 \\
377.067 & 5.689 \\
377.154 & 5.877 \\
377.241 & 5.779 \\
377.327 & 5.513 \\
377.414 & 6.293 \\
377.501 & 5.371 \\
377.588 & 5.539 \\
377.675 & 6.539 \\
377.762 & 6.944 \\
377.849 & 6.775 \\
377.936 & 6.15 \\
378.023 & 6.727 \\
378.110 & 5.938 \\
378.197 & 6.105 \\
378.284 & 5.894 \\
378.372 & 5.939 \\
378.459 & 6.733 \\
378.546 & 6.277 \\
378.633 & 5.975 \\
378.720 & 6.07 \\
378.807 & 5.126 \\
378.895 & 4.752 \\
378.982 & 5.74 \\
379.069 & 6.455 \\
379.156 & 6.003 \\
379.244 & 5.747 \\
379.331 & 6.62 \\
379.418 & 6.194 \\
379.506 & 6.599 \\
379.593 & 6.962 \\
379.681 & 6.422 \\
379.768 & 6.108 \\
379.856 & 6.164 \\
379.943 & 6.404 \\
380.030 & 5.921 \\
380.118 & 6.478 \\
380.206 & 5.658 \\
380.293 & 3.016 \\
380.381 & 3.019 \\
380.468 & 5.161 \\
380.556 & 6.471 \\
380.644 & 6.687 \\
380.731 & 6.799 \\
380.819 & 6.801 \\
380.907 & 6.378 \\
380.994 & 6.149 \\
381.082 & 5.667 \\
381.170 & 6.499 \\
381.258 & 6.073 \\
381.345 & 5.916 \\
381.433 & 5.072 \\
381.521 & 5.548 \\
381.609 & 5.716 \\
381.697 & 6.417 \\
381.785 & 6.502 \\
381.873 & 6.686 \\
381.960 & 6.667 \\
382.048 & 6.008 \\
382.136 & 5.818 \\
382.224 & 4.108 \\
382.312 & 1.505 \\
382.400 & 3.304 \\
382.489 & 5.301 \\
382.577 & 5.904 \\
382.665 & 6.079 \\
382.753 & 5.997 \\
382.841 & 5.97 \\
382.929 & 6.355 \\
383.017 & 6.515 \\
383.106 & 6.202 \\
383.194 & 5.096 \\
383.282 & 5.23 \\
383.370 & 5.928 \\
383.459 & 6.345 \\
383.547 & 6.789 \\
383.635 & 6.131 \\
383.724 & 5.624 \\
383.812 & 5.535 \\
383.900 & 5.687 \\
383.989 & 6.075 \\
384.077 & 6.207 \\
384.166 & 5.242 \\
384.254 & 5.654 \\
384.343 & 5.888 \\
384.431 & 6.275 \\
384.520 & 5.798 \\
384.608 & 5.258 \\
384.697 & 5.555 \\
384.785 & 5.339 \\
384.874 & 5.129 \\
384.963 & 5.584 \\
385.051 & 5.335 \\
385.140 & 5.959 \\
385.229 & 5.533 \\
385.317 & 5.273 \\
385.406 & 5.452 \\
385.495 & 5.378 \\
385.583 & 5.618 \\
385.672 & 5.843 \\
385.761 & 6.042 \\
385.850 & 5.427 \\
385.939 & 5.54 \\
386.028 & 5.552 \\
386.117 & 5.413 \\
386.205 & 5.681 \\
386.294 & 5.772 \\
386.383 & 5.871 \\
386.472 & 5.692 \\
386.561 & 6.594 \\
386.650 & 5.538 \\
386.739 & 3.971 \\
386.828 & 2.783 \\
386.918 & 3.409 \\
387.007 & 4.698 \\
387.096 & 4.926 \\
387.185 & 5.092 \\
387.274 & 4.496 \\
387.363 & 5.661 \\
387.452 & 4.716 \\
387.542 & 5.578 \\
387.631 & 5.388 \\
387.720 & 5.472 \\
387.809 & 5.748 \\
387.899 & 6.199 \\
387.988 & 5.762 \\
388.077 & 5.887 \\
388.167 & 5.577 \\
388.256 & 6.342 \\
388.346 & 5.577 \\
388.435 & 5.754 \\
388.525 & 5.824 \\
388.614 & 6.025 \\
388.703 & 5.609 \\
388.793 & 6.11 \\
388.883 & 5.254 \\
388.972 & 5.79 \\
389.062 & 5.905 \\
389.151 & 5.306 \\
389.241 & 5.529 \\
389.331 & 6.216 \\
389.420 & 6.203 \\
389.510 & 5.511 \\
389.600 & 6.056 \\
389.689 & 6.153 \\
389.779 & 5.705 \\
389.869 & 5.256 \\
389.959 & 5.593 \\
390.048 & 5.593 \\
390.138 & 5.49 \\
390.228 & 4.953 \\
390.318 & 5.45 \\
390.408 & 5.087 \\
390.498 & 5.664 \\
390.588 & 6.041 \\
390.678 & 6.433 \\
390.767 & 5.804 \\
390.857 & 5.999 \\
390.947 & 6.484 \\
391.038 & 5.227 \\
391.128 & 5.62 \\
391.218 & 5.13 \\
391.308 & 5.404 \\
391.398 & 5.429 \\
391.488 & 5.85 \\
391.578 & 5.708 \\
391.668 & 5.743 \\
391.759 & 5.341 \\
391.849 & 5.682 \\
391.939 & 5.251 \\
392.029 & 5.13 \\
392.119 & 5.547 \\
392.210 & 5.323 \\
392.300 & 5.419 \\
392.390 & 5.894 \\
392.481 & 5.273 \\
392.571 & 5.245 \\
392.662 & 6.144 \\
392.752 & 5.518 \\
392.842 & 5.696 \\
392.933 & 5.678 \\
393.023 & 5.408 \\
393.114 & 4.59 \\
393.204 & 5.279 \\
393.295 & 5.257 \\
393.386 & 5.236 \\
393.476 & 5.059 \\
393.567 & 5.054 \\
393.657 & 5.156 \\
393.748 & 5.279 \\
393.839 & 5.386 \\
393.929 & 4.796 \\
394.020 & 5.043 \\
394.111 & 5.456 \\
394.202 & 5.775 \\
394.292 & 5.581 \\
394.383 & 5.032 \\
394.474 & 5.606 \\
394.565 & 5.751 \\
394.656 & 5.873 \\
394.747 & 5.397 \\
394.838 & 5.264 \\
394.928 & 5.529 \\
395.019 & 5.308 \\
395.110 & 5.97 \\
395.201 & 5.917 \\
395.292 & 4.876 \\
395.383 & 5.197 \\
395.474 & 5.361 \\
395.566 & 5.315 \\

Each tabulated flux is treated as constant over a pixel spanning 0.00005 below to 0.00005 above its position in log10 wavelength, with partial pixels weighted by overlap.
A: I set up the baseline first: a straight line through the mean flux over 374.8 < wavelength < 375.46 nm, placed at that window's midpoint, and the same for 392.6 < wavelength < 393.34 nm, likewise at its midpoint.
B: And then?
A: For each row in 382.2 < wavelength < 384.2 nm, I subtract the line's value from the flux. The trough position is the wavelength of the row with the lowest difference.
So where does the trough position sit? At 382.312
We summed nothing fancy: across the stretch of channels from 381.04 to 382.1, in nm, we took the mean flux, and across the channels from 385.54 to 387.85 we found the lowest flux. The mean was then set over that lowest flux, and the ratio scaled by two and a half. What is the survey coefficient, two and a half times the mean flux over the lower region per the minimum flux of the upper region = 5.4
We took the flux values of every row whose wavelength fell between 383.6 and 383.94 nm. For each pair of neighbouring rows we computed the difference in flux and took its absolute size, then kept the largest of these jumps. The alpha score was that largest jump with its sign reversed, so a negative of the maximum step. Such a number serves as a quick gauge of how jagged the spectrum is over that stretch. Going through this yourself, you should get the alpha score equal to -0.5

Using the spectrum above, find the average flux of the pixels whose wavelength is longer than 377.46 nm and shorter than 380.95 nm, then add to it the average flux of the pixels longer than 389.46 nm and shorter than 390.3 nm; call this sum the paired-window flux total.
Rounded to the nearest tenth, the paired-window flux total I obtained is 11.6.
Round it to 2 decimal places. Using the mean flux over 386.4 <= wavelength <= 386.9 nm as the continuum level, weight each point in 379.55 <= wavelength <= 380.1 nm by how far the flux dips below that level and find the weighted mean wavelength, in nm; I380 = 379.79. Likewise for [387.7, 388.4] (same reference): 388.04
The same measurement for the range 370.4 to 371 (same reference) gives 370.68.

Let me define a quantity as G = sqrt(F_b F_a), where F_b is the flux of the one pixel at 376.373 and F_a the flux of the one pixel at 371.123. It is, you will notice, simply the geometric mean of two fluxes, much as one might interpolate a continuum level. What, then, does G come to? 6.2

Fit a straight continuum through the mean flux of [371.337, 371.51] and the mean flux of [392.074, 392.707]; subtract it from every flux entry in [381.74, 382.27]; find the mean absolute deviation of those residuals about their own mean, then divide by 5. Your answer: 0.133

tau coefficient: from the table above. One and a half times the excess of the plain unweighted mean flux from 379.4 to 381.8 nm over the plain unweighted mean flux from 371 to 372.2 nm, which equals -1.5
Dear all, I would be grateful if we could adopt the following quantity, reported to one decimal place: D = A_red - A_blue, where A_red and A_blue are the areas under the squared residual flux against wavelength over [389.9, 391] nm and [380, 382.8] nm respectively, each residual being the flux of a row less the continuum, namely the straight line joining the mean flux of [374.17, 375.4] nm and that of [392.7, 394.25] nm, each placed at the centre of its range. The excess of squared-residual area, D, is -4.2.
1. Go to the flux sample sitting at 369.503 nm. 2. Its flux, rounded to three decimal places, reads 8.569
